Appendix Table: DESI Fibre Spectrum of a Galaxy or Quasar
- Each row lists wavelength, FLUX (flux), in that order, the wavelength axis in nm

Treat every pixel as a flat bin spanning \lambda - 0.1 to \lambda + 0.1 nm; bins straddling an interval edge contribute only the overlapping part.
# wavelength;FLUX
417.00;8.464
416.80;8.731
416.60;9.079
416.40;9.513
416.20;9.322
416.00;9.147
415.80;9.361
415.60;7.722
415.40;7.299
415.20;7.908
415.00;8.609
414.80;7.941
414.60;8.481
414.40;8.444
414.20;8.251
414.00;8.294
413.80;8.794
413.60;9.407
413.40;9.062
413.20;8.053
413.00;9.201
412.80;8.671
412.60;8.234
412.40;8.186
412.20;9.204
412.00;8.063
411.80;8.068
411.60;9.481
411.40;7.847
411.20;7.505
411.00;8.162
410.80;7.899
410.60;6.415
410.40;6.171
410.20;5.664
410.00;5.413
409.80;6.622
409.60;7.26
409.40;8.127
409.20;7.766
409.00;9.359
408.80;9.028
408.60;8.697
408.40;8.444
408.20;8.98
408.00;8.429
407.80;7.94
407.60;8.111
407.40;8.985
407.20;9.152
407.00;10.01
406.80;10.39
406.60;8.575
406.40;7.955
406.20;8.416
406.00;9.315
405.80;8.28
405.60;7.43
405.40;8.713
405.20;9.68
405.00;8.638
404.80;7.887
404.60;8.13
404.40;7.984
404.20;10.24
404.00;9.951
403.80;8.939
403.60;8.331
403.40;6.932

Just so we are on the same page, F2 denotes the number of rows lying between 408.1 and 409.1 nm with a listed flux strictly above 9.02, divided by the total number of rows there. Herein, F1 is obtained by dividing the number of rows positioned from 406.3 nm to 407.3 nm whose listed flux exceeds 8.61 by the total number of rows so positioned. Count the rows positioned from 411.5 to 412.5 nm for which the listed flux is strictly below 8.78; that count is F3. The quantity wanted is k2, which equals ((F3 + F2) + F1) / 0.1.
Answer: 40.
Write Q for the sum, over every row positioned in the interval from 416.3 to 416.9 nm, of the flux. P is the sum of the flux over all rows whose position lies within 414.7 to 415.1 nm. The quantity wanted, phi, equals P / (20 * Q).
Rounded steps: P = 17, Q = 27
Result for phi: 0.0303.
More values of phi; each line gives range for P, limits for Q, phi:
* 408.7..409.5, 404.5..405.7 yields 0.0340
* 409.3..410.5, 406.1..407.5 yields 0.0309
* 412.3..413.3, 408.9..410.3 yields 0.0422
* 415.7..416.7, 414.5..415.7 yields 0.0484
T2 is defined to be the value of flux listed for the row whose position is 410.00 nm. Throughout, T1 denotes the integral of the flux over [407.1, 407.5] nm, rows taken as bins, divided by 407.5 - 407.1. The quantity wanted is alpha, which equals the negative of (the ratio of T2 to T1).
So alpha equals -0.60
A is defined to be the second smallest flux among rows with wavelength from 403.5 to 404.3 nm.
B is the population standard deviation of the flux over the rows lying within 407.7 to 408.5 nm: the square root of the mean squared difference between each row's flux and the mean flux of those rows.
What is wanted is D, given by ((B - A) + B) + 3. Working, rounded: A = 8.939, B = 0.37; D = -5.2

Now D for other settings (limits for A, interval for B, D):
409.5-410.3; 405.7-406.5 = -1.7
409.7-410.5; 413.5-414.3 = -1.7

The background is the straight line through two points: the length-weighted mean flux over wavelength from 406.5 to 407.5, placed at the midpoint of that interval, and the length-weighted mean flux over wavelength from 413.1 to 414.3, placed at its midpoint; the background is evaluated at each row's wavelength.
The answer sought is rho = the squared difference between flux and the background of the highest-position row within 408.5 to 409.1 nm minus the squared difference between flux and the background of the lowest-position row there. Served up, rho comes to -0.3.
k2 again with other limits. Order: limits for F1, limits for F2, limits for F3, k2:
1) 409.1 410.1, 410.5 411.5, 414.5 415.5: 50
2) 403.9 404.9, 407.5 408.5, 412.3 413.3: 44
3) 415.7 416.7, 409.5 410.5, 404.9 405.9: 50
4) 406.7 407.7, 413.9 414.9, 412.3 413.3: 48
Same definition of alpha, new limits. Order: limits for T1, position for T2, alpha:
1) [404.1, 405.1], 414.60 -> -0.99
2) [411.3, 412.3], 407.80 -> -0.93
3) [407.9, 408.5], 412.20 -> -1.07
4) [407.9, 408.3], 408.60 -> -1.00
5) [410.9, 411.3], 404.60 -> -1.04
